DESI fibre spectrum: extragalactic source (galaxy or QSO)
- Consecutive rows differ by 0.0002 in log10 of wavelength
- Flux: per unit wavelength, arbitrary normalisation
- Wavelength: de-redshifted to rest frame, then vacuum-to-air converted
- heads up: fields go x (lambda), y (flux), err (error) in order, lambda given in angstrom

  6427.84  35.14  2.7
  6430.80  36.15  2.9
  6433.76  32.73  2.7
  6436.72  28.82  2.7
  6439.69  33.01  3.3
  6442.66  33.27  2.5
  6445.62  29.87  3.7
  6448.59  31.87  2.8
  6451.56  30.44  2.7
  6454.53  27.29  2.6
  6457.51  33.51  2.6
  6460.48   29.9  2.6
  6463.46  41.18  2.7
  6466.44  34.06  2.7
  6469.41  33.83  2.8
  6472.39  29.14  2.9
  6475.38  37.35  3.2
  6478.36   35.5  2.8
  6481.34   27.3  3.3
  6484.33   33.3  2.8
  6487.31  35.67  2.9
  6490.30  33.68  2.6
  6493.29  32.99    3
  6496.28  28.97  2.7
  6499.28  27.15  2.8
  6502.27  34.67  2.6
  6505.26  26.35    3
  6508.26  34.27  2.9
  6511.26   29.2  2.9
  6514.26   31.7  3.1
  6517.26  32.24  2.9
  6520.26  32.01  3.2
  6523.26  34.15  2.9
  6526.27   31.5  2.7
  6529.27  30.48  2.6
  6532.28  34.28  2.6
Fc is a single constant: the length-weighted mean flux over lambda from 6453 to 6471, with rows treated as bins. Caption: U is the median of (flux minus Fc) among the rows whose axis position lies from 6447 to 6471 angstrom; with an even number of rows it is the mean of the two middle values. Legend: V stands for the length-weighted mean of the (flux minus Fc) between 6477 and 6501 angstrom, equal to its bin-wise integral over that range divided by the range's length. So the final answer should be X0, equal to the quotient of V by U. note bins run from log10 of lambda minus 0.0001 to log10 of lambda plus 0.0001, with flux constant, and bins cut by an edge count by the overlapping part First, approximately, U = -0.6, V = -1.4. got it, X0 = 2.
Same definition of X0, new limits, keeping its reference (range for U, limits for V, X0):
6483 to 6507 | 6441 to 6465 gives 9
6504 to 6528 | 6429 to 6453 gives 1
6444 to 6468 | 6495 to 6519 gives 1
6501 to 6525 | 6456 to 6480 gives -1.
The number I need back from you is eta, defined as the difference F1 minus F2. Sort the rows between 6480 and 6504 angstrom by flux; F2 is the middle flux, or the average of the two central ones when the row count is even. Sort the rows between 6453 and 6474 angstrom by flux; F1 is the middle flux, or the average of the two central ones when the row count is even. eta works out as 0.4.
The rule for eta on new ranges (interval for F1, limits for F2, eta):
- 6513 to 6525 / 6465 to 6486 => -1.7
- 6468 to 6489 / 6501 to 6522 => 1.8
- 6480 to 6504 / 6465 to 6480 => -0.9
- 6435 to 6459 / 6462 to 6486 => -2.8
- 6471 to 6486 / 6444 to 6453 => 2.9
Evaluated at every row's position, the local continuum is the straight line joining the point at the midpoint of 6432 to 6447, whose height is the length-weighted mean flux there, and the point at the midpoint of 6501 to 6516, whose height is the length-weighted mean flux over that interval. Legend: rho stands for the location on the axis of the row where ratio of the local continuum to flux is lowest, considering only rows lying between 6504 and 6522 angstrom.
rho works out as 6508.26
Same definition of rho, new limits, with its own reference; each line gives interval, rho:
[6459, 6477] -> 6463.46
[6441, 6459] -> 6457.51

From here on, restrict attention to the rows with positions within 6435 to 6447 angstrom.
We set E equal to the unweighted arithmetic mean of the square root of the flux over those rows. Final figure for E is 5.59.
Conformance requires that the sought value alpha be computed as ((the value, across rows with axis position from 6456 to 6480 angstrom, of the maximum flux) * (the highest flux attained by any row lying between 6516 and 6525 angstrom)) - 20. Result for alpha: 1386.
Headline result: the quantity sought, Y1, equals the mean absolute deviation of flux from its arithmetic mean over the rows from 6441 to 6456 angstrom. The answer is 1.6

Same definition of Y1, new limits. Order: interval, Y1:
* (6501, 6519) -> 2.4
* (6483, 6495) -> 0.9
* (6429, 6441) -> 1.9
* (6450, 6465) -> 3.9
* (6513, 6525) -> 0.8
